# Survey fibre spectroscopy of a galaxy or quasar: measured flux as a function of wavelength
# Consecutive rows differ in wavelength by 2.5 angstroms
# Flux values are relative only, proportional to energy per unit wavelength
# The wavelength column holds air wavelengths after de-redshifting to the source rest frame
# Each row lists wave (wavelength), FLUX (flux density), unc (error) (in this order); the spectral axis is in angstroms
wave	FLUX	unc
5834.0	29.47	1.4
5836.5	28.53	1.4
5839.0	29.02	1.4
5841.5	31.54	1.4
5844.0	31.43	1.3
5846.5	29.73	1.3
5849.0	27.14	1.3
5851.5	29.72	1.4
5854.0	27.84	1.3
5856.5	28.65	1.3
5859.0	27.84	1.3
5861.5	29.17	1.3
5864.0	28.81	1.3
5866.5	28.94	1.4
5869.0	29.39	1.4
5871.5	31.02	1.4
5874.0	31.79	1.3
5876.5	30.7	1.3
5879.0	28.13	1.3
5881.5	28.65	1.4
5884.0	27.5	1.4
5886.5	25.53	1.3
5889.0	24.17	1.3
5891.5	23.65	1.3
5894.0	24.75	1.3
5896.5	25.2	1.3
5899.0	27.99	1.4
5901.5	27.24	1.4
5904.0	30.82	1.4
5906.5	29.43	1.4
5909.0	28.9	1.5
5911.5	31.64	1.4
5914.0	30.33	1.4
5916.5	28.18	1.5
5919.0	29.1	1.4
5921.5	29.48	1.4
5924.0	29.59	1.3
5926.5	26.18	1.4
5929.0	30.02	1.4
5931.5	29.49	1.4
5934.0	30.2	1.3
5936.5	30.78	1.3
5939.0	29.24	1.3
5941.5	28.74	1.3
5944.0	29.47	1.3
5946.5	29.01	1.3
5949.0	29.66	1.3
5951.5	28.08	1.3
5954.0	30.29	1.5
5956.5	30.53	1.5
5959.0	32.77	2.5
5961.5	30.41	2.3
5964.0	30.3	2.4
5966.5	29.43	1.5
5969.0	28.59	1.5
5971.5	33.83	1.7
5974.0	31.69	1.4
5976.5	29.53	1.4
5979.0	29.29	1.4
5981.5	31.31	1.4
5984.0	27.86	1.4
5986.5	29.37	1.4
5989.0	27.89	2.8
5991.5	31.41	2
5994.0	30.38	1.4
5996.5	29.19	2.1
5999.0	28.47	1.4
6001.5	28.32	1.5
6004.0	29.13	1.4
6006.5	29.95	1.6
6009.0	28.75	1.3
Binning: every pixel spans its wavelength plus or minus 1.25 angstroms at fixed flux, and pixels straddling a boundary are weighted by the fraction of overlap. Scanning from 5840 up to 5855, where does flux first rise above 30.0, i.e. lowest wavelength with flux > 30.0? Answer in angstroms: 5841.5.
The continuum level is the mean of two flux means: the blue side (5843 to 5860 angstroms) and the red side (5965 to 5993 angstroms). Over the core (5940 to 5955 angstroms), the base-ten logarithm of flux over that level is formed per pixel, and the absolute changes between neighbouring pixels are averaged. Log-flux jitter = 0.017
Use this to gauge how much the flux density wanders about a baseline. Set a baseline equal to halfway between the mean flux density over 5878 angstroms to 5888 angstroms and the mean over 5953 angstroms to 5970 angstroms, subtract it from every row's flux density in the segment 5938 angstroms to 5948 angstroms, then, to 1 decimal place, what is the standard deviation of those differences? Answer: 0.3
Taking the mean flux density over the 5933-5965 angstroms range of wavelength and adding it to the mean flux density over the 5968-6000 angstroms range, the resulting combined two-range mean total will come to 60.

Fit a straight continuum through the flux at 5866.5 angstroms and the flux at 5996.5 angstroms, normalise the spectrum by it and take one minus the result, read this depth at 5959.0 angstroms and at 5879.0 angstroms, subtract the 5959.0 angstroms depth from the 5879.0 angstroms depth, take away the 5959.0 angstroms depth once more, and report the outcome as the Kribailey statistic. 0.28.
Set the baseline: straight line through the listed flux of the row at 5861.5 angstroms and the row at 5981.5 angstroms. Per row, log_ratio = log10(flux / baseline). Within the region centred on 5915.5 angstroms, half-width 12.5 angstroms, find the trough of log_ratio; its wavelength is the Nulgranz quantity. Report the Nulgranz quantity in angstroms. 5926.5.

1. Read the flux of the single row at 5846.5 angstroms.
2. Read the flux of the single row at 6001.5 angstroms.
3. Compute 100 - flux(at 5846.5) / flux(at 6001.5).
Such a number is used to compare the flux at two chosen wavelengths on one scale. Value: 99.0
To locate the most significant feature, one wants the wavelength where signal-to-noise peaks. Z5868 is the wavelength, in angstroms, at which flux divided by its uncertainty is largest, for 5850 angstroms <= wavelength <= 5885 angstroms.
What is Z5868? 5874.0 angstroms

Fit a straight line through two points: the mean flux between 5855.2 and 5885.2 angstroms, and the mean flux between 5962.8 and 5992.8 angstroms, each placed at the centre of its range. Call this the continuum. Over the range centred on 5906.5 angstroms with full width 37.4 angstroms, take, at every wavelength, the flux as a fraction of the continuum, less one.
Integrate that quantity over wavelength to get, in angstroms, -1.9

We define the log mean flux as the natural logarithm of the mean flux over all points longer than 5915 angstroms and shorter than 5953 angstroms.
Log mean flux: 3.37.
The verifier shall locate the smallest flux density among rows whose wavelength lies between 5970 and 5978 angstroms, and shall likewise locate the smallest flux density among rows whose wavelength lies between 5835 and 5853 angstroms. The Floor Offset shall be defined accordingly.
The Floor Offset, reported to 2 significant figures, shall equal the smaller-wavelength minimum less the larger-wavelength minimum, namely -2.4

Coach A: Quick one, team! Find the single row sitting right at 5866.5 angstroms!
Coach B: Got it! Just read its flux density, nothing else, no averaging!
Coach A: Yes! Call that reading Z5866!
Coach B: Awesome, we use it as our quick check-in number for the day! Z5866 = 28.94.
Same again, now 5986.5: 29.37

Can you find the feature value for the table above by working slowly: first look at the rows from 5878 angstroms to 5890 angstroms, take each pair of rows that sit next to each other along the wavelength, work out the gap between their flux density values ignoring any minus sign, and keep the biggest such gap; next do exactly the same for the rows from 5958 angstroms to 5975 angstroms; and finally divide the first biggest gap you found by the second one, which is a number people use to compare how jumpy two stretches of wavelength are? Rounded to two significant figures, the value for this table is 0.38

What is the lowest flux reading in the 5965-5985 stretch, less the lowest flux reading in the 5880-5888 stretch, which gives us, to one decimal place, 2.3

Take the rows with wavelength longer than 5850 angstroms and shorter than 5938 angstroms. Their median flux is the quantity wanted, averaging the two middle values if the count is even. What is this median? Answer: 28.9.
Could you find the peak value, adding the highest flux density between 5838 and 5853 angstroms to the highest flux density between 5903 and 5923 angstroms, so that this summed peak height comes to 63.2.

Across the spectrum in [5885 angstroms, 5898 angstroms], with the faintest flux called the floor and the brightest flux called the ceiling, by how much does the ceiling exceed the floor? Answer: 1.9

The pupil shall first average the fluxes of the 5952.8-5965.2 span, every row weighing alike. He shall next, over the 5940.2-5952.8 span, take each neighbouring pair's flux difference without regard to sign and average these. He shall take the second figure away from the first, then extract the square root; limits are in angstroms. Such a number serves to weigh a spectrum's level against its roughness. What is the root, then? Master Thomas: 5.48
